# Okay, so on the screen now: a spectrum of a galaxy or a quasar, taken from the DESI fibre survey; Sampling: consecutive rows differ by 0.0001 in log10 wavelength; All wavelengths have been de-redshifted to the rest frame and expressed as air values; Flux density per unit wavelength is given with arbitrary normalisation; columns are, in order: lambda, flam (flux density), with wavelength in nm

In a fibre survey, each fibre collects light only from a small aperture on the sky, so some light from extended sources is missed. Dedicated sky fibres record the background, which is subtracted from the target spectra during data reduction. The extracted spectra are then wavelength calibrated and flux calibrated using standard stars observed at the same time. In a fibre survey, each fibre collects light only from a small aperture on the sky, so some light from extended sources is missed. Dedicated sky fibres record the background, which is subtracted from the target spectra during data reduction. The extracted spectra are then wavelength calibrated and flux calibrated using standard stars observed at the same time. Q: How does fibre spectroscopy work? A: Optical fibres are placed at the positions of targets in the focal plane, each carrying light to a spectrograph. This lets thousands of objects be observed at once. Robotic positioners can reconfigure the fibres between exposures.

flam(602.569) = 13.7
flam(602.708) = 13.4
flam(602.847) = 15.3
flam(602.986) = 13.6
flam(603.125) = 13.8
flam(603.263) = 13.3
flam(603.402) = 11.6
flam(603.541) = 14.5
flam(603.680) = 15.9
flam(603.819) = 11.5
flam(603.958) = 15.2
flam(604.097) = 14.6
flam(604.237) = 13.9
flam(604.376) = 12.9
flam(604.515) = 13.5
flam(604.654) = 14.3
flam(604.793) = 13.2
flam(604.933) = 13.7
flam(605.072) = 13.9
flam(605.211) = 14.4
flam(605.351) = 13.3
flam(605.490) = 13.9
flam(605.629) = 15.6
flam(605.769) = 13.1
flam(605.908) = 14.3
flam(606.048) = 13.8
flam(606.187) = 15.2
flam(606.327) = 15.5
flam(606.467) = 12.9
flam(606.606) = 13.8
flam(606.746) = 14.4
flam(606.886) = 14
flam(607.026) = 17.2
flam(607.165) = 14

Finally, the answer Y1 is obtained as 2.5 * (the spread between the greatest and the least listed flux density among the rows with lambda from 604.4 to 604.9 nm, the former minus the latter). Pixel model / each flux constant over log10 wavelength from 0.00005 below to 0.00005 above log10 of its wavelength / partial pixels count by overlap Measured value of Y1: 3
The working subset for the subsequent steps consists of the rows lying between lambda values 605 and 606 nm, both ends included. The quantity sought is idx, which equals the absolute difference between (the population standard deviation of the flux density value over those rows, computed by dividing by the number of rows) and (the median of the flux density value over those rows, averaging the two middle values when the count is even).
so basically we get 13.1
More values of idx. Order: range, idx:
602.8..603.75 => 12.5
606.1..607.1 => 13.1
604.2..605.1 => 13.3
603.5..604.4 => 13.1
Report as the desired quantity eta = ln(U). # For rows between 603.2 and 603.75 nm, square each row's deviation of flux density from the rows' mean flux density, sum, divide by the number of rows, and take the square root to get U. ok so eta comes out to 0.5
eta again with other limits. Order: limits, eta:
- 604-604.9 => -0.5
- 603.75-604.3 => 0.3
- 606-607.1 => 0.2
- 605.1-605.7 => -0.2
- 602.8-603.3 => -0.3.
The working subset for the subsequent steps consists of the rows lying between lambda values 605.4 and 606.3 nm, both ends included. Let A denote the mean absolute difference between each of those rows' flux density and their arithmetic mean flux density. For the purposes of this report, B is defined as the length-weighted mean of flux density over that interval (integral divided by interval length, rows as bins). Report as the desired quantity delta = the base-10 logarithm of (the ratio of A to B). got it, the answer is -1.30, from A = 0.72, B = 14.4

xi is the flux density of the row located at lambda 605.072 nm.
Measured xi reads 13.9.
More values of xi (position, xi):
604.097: 14.6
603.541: 14.5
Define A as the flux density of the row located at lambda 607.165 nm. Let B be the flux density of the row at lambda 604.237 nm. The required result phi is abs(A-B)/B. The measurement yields 0.01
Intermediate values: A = 14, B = 13.9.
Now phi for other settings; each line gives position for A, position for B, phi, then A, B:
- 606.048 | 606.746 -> 0.04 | 13.8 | 14.4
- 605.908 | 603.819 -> 0.24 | 14.3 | 11.5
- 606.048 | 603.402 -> 0.19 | 13.8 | 11.6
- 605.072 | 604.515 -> 0.03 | 13.9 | 13.5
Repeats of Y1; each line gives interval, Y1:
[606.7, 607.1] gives 8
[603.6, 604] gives 11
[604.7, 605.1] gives 2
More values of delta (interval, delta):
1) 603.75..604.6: -1.15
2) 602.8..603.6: -1.21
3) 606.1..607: -1.29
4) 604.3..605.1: -1.55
